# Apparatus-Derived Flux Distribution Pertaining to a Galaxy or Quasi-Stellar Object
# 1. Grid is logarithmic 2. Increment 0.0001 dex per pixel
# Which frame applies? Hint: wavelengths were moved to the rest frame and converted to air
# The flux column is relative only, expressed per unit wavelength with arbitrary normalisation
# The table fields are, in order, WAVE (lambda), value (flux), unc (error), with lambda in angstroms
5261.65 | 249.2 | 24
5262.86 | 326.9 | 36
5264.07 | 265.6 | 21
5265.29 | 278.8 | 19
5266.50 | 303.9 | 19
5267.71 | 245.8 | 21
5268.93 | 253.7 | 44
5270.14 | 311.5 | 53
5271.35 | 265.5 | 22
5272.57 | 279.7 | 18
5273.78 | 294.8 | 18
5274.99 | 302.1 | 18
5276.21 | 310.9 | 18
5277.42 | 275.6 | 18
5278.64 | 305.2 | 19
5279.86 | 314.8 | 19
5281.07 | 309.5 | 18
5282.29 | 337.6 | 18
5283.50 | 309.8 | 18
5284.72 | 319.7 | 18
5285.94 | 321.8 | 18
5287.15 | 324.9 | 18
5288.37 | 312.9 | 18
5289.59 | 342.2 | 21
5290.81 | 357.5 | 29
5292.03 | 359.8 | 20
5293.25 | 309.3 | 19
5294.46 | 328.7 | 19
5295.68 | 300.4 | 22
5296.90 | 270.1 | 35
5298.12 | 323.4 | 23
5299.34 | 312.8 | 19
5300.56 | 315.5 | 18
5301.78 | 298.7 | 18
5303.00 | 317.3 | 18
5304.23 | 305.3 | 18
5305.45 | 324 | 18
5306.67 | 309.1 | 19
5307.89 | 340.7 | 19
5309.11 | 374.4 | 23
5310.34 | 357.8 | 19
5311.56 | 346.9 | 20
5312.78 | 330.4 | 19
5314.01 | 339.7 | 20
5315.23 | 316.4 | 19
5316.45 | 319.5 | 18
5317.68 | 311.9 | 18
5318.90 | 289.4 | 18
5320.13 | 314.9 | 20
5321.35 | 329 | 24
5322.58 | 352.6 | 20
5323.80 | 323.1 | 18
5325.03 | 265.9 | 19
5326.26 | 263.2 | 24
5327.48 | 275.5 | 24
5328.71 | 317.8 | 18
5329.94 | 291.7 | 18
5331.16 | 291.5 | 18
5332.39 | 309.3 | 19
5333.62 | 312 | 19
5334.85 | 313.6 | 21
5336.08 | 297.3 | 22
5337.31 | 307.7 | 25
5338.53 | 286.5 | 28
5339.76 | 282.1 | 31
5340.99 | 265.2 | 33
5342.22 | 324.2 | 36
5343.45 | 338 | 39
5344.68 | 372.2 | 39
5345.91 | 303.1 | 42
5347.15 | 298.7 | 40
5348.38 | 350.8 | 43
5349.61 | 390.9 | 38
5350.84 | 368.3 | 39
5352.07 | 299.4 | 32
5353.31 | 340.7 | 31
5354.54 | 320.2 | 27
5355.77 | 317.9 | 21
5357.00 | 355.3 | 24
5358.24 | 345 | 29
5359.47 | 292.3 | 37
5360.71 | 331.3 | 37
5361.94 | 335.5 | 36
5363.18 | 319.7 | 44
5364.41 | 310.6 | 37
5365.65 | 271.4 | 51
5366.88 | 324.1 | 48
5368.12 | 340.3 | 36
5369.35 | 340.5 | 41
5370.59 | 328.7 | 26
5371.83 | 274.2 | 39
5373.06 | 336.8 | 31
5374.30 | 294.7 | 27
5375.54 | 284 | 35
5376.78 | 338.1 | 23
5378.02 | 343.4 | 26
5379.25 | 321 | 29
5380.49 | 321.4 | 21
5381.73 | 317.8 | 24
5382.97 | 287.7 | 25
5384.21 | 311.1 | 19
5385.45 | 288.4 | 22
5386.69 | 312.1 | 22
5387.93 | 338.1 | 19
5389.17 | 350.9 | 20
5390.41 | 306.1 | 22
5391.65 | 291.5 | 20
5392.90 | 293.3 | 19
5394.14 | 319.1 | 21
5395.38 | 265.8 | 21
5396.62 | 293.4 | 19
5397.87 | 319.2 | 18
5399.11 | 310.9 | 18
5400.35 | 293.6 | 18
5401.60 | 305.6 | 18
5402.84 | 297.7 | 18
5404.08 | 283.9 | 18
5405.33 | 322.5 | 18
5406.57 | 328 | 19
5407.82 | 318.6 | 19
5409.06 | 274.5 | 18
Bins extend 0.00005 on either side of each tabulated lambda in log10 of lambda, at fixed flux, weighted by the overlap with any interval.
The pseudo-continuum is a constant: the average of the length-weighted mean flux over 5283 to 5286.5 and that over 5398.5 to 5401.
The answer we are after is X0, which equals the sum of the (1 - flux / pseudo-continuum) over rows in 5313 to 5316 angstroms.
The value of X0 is -0.12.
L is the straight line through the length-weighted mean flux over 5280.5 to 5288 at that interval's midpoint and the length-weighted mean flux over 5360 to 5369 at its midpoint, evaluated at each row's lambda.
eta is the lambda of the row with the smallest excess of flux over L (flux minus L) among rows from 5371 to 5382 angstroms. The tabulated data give 5371.83 angstroms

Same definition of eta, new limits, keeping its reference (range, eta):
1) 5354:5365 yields 5359.47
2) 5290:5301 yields 5296.90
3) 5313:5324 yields 5318.90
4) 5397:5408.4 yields 5404.08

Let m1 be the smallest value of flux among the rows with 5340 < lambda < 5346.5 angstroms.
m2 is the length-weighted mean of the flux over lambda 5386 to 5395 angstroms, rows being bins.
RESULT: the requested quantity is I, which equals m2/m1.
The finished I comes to 1.19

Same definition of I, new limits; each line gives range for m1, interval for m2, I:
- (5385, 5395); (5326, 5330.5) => 1.00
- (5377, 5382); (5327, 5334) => 0.94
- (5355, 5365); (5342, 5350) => 1.16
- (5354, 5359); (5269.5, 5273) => 0.90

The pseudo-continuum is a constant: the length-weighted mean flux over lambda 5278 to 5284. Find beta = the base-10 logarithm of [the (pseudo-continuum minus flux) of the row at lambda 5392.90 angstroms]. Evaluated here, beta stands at 1.3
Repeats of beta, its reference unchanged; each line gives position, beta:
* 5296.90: 1.7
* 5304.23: 1.0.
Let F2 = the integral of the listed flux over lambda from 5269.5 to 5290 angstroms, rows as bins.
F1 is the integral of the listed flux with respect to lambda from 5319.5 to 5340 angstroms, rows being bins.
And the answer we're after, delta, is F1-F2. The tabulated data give -112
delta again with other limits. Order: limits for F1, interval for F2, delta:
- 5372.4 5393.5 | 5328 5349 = 125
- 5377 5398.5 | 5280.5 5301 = 108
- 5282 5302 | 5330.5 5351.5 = -274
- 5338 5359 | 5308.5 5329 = 320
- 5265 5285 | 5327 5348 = -517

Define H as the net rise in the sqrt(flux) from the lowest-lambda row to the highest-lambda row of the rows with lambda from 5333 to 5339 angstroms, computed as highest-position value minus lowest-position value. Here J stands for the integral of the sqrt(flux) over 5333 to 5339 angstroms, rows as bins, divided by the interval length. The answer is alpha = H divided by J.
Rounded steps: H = -0.7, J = 17.4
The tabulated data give -0.042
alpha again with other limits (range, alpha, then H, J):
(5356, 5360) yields -0.096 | -1.8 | 18.2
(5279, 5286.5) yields 0.011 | 0.2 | 17.8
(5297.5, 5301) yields -0.012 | -0.2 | 17.8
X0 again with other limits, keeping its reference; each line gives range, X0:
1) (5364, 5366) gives 0.12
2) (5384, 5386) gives 0.06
